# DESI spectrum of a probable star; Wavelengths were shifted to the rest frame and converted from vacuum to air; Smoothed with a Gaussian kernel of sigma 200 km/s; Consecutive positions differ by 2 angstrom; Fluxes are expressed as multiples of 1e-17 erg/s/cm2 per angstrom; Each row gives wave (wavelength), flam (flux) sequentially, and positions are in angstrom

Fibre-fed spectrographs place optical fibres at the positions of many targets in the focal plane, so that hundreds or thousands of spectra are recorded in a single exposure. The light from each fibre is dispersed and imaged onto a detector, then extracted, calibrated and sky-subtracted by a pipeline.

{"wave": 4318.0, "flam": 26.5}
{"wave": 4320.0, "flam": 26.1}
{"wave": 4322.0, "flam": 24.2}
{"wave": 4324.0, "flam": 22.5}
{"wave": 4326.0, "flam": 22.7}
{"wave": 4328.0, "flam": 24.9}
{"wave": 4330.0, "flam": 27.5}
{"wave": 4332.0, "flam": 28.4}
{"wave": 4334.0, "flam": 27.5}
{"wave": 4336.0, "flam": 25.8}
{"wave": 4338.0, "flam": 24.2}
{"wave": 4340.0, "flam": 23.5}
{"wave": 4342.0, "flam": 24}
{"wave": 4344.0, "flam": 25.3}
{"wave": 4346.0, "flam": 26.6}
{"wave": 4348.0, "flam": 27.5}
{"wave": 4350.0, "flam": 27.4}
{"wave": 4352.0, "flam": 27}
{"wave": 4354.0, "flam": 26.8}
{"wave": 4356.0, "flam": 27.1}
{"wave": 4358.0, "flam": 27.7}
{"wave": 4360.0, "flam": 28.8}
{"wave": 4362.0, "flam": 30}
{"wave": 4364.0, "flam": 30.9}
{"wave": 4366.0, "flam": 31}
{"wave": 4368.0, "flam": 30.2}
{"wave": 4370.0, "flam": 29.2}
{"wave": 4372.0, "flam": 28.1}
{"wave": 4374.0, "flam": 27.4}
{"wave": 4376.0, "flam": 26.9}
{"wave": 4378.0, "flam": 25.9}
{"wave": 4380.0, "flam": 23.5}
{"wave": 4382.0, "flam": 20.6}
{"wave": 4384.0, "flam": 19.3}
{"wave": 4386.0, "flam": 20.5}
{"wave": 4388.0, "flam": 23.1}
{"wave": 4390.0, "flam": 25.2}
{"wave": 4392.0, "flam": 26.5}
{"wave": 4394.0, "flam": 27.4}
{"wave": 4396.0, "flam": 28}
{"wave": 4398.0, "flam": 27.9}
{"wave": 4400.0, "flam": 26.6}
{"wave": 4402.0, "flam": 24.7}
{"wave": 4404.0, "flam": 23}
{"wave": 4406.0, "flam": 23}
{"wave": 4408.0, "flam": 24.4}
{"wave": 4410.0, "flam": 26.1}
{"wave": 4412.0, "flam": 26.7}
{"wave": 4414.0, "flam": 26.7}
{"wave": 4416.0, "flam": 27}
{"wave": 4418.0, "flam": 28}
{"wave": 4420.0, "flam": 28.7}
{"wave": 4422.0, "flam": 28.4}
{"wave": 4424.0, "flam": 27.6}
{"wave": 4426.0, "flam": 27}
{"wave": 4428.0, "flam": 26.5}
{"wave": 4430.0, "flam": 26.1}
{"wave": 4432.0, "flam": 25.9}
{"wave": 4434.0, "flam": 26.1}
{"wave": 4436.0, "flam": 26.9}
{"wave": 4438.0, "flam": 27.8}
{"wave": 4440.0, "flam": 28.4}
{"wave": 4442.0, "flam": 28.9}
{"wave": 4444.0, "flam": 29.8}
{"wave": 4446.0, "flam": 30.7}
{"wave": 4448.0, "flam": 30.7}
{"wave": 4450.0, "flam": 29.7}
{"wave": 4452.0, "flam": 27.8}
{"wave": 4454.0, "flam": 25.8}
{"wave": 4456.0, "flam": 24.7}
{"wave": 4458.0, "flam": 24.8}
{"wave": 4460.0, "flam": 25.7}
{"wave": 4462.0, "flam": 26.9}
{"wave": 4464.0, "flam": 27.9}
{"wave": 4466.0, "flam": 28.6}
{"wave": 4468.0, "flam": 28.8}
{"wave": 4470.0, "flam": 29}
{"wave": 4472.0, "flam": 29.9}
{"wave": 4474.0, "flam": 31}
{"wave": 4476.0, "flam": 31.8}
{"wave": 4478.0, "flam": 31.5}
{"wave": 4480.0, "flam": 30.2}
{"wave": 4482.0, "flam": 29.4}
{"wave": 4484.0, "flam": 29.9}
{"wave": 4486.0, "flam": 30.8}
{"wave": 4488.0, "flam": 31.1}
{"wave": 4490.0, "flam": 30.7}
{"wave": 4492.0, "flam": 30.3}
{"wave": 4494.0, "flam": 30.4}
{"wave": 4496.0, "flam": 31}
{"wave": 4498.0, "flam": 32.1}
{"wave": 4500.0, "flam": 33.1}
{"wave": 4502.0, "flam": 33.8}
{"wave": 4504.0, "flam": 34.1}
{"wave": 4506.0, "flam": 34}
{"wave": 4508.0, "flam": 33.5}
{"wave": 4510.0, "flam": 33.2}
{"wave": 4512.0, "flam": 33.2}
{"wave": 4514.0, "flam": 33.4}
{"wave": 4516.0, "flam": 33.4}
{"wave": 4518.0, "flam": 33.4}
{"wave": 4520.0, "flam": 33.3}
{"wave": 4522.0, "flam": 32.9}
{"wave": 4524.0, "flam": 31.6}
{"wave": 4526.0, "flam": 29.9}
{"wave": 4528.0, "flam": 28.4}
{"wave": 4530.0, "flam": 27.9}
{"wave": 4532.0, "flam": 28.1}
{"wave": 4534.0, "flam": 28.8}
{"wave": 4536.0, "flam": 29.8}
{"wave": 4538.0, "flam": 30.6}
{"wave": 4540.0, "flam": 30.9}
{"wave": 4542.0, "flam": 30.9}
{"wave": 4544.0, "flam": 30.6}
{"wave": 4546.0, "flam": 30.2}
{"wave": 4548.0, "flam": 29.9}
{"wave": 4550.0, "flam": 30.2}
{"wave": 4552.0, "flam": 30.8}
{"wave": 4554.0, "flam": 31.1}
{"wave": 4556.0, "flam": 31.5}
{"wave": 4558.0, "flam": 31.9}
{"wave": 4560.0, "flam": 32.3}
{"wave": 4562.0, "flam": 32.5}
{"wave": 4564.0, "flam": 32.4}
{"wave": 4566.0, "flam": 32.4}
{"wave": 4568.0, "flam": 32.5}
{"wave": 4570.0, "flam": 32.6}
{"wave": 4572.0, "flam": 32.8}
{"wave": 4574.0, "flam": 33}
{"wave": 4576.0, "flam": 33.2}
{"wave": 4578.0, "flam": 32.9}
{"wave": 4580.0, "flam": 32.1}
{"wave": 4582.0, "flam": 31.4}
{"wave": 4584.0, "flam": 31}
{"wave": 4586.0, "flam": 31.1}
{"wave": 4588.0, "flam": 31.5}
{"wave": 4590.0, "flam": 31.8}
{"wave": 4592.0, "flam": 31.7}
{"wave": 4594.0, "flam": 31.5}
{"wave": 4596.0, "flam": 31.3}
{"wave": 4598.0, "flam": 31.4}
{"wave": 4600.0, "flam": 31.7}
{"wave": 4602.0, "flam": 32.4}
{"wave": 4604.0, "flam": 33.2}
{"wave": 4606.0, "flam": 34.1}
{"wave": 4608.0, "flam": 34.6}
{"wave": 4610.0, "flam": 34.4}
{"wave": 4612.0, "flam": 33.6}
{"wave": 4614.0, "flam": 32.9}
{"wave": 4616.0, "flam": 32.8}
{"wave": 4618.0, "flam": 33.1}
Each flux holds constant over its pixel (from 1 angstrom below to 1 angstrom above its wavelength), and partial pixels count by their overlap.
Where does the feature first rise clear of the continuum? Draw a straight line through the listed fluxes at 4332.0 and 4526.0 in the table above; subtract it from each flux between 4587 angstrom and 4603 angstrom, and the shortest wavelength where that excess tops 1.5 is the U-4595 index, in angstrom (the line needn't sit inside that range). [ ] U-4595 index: 4602.0 angstrom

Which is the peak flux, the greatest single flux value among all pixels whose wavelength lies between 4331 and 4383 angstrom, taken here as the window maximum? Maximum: 31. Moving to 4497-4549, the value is 34.1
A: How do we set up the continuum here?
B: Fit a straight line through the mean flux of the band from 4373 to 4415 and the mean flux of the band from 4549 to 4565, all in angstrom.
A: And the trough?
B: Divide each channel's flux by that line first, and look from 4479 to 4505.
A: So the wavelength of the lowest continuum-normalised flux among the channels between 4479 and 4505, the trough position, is 4482.0 angstrom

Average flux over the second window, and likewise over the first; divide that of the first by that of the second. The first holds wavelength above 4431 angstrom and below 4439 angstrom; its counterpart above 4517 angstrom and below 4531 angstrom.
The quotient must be 0.86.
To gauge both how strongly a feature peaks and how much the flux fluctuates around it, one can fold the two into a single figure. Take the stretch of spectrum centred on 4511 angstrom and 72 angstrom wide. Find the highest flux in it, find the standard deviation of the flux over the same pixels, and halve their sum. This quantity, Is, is 17.9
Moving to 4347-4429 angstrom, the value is 16.8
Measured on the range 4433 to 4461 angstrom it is 16.4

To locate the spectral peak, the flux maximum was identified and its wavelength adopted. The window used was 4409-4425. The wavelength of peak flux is 4420.0 angstrom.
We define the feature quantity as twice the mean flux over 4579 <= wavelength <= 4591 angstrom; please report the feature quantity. 63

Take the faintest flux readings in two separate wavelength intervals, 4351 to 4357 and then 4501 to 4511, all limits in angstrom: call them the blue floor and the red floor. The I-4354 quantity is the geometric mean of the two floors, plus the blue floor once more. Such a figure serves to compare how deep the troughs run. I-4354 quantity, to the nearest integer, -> 57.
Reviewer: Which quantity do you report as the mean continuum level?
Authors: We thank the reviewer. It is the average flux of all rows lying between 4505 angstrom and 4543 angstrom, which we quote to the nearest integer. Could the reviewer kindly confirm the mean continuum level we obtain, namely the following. 31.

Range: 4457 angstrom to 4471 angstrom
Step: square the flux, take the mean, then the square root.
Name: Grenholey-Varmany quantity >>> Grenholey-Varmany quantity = 27.4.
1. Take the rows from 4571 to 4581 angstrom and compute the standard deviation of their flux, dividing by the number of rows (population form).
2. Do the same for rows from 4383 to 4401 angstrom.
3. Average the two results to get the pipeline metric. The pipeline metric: 1.72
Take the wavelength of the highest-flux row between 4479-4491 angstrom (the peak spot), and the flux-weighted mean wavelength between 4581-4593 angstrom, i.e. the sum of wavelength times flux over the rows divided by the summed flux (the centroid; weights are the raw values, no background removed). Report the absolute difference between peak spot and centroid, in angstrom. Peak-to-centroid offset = 99.0 angstrom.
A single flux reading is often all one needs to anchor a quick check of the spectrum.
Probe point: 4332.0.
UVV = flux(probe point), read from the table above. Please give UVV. 28.4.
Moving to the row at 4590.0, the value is 31.8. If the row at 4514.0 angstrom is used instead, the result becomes 33.4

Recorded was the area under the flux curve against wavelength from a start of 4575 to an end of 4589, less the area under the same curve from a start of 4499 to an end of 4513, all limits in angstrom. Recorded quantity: -23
